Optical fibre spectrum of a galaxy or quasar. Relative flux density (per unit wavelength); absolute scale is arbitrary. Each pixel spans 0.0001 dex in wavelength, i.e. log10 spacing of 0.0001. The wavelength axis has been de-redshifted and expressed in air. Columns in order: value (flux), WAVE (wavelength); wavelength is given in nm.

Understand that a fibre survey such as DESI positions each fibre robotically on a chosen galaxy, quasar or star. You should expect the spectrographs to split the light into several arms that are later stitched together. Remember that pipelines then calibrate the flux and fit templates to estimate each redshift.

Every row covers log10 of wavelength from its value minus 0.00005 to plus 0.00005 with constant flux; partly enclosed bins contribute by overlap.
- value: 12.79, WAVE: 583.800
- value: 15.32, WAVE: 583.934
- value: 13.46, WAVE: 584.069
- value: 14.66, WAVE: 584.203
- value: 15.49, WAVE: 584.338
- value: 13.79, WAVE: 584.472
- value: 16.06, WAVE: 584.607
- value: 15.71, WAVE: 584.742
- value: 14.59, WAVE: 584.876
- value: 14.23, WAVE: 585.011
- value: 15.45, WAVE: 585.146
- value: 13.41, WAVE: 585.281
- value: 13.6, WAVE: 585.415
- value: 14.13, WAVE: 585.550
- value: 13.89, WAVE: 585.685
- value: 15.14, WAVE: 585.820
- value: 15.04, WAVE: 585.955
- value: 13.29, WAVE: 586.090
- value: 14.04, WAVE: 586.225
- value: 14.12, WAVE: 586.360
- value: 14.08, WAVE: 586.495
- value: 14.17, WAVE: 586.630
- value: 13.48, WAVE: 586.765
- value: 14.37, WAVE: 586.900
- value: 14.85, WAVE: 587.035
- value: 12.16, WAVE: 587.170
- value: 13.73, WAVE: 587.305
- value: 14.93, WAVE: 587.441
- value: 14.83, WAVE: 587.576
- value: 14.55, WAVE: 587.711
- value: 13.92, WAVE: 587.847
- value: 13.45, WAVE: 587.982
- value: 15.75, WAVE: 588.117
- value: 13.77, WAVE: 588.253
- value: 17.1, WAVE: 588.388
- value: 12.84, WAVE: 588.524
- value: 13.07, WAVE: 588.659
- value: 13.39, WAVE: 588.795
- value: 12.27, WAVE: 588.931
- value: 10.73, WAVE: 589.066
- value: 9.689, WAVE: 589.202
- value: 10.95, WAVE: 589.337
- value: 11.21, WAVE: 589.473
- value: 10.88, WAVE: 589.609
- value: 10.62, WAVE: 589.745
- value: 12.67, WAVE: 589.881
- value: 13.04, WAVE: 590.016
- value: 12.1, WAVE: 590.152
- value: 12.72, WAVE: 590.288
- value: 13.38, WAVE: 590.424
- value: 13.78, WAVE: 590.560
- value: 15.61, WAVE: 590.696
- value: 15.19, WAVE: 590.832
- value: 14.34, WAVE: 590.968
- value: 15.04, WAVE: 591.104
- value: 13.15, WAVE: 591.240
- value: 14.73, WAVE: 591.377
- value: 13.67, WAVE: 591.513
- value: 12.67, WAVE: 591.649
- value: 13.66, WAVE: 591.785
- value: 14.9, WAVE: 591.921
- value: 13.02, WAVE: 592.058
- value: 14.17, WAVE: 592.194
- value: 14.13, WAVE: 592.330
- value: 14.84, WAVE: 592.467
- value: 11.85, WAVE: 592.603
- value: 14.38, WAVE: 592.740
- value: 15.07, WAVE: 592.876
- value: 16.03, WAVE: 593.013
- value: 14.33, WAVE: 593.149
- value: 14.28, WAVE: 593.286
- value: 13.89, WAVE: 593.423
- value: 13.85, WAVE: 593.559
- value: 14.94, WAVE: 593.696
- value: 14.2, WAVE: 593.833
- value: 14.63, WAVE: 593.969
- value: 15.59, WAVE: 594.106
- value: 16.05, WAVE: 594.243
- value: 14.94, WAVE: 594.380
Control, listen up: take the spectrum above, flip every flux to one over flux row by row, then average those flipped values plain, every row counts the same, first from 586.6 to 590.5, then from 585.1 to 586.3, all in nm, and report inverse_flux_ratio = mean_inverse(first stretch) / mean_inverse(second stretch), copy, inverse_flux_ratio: 1.10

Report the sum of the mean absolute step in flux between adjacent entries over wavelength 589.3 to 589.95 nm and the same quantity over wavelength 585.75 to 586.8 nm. 1.2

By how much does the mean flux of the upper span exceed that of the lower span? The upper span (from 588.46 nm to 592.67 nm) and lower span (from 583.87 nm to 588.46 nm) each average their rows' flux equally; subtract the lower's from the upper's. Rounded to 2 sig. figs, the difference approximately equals -1.4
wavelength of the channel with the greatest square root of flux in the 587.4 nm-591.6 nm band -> 588.388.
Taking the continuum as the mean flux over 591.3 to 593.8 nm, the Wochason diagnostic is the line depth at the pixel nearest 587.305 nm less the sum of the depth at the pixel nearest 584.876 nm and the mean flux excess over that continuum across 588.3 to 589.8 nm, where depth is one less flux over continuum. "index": 2.1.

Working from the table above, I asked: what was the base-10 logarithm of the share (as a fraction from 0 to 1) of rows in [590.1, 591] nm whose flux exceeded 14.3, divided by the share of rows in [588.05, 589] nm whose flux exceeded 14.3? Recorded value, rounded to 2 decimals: 0.18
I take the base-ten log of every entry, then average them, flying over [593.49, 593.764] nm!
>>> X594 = 1.16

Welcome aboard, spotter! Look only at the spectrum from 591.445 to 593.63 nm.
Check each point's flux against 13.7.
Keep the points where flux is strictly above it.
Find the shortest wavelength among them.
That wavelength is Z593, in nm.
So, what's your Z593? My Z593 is 591.921 nm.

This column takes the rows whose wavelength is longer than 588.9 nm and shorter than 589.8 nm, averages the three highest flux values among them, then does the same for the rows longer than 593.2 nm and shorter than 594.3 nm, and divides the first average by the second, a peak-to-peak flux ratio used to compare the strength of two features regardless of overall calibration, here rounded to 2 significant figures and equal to 0.74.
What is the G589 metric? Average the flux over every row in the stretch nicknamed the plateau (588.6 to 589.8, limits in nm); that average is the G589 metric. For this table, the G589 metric 11.4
